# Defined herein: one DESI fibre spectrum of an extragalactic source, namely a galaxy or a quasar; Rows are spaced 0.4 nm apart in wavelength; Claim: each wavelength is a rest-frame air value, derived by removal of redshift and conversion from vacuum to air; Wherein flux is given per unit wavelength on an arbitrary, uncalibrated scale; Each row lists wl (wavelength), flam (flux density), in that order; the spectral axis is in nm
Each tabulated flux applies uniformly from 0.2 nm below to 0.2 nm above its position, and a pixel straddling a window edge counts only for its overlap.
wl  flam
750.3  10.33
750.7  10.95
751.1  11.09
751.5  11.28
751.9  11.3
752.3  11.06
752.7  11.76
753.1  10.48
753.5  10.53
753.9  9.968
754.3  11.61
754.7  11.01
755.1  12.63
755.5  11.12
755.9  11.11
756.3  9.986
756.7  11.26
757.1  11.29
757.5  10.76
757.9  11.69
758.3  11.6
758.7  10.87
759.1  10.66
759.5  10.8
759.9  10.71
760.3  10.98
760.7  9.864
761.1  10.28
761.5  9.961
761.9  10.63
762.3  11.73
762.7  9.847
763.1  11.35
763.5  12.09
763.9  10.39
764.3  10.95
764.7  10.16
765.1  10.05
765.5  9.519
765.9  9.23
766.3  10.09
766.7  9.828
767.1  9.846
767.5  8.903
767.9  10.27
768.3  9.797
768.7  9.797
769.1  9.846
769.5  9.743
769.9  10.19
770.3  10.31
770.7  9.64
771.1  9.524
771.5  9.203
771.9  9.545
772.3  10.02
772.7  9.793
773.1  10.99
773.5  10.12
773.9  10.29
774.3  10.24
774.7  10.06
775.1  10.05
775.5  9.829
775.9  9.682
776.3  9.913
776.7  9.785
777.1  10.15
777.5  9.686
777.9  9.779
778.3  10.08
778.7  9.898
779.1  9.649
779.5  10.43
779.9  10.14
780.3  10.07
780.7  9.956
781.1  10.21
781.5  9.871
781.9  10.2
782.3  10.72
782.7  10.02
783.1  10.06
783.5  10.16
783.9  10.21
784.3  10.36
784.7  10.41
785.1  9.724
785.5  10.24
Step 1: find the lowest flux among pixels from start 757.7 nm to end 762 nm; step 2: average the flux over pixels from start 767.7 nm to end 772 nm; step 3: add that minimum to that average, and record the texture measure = 19.7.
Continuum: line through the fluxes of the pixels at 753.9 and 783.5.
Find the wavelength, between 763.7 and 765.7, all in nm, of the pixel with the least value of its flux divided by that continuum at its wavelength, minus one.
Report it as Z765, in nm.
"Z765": 765.5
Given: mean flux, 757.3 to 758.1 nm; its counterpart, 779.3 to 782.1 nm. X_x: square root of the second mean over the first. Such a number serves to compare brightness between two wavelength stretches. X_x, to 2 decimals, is 0.95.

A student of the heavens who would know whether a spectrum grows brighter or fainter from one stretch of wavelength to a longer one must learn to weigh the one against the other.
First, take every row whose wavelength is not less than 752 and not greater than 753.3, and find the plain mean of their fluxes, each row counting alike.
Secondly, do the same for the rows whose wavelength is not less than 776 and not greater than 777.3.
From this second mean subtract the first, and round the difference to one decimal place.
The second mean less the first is -1.2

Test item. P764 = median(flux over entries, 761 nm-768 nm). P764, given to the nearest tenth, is 10.1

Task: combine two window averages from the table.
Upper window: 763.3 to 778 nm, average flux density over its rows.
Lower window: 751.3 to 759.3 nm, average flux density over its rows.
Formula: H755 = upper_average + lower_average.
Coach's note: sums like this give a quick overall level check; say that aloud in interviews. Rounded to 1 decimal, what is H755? 21.1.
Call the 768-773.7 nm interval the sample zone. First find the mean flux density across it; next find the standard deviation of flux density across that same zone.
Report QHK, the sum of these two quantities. 10.3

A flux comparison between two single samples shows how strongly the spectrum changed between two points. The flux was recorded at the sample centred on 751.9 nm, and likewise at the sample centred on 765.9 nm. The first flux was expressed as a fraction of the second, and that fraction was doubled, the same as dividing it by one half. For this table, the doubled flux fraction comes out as 2.45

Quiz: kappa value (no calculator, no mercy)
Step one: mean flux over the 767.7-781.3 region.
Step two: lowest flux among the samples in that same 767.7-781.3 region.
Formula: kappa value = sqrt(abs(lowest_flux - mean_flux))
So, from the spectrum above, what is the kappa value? 0.87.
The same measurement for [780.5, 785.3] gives 0.66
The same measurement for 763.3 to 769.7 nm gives 1.06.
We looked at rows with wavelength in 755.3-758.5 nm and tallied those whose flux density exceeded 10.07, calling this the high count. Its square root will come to 2.65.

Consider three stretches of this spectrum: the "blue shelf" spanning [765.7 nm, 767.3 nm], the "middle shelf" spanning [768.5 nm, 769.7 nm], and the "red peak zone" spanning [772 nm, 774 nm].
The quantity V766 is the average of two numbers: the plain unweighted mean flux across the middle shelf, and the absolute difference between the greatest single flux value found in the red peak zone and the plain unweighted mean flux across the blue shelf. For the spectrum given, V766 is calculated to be 5.52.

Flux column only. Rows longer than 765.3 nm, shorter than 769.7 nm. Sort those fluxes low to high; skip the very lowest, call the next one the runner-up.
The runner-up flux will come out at 9.23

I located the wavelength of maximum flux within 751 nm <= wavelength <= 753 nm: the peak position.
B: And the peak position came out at 752.7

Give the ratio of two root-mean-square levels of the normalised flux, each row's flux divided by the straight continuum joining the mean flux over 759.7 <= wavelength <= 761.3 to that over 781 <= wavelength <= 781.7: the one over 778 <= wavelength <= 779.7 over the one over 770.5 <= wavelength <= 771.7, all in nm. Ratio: 1.08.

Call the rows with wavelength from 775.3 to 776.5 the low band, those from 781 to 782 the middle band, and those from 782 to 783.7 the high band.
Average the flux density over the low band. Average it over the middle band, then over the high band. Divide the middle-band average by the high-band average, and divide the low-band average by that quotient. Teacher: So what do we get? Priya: 10.0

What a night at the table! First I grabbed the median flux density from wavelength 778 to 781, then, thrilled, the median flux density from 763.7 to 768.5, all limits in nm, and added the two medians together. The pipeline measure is 20.0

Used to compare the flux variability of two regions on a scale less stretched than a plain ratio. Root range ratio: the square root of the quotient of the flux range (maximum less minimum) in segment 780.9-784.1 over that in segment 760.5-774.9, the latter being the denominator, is 0.52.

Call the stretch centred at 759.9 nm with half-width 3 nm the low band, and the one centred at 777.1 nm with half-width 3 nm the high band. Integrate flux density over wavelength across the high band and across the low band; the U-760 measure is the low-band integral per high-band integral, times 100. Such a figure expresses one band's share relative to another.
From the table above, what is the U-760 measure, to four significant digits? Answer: 108.2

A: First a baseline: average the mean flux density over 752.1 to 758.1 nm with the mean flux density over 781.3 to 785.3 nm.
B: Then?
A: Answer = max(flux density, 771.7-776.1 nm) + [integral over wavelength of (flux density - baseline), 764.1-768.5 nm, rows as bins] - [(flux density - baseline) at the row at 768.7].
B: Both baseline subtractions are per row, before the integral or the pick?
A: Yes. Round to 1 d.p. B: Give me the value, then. 8.5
